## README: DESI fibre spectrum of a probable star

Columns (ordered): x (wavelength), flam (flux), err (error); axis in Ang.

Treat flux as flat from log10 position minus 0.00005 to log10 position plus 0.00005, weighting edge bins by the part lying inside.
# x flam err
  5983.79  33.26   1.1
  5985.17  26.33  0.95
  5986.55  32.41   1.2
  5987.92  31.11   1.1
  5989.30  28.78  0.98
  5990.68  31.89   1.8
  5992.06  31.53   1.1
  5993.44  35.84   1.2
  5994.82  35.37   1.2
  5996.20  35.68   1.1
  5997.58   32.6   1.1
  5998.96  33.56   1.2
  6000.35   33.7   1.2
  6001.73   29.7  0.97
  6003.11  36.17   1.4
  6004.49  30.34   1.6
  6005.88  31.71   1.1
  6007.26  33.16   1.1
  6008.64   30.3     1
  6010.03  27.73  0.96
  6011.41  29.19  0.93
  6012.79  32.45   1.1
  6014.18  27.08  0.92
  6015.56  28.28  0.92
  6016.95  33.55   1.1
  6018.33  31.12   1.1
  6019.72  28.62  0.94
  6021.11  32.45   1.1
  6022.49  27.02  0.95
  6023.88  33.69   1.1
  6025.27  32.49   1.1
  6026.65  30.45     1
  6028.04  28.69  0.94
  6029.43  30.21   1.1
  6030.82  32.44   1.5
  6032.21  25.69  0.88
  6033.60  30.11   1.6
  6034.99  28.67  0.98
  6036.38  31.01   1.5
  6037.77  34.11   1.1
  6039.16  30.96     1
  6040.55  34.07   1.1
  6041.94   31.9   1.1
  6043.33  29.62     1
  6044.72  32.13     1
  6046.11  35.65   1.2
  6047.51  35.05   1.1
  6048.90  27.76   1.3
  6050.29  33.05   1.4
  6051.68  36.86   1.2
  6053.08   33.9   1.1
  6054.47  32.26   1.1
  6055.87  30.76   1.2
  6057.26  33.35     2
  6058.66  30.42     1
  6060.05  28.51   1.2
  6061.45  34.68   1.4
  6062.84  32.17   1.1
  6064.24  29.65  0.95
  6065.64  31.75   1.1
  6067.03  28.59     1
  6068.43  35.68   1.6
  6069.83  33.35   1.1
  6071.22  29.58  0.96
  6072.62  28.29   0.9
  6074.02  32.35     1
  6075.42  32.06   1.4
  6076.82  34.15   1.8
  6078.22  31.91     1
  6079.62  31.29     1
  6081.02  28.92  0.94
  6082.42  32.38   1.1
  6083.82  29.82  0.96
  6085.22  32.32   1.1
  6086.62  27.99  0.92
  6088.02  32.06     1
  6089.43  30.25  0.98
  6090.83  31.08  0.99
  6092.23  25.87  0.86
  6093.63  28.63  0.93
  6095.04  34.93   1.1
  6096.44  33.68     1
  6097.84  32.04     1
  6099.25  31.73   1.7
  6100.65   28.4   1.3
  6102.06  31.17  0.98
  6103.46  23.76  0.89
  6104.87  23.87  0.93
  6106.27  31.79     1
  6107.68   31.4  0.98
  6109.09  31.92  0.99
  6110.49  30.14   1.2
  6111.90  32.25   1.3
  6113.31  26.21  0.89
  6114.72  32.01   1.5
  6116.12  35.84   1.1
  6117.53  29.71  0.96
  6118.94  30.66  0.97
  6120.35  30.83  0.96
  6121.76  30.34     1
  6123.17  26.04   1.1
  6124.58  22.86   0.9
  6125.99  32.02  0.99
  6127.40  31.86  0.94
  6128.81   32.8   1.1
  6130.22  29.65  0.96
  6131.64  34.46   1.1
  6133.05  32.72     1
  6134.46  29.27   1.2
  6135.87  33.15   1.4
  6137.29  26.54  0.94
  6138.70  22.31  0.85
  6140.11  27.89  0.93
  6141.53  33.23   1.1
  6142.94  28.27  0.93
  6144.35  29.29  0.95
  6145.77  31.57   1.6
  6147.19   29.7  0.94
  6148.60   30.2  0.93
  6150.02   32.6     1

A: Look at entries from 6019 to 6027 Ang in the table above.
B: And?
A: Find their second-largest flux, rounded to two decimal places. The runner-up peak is 32.49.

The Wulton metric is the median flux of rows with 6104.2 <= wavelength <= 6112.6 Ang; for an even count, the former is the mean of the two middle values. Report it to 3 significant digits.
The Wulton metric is 31.6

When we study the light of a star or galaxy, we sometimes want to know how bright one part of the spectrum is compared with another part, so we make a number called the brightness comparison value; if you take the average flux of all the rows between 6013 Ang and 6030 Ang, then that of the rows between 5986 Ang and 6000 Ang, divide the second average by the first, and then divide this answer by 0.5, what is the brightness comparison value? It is 2.17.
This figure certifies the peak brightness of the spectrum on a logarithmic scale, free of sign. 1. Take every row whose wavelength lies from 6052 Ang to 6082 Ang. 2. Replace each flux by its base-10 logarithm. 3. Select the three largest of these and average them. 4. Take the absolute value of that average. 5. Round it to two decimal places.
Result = 1.54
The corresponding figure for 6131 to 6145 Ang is 1.53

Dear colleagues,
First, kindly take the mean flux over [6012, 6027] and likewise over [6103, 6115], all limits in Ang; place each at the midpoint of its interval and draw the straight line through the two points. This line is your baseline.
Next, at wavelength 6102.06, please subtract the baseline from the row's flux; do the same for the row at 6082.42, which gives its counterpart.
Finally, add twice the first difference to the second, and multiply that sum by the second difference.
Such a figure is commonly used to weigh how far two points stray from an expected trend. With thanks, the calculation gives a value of 17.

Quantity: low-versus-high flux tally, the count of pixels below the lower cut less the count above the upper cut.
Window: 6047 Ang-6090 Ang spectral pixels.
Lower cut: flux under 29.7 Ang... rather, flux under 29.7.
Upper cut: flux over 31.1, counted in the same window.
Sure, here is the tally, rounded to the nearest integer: -11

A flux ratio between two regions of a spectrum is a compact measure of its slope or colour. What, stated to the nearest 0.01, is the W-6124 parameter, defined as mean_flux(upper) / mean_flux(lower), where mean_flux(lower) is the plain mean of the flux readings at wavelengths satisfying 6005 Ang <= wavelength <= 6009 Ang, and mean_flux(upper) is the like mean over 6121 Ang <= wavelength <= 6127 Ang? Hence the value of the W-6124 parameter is 0.88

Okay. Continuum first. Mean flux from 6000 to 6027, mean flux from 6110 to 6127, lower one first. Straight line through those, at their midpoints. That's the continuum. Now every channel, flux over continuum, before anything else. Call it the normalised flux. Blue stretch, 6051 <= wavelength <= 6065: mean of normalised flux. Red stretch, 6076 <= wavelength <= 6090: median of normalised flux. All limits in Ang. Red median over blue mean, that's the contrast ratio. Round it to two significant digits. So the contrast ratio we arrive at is 0.99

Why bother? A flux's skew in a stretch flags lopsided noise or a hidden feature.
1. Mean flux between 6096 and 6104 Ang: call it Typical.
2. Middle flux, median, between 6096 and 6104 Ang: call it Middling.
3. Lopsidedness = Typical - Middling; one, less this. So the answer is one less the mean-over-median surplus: 2.3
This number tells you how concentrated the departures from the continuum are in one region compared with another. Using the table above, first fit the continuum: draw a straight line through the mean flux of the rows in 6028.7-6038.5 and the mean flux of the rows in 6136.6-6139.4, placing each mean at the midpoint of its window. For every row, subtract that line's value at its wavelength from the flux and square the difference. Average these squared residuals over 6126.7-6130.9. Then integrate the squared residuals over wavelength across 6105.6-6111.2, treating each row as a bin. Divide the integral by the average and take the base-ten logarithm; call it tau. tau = 0.55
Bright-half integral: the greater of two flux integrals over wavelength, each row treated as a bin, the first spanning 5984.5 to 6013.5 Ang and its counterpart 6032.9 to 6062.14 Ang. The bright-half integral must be 940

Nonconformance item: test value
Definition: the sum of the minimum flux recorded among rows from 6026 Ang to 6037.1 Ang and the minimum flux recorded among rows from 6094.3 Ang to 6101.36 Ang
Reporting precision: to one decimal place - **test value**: 54.1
